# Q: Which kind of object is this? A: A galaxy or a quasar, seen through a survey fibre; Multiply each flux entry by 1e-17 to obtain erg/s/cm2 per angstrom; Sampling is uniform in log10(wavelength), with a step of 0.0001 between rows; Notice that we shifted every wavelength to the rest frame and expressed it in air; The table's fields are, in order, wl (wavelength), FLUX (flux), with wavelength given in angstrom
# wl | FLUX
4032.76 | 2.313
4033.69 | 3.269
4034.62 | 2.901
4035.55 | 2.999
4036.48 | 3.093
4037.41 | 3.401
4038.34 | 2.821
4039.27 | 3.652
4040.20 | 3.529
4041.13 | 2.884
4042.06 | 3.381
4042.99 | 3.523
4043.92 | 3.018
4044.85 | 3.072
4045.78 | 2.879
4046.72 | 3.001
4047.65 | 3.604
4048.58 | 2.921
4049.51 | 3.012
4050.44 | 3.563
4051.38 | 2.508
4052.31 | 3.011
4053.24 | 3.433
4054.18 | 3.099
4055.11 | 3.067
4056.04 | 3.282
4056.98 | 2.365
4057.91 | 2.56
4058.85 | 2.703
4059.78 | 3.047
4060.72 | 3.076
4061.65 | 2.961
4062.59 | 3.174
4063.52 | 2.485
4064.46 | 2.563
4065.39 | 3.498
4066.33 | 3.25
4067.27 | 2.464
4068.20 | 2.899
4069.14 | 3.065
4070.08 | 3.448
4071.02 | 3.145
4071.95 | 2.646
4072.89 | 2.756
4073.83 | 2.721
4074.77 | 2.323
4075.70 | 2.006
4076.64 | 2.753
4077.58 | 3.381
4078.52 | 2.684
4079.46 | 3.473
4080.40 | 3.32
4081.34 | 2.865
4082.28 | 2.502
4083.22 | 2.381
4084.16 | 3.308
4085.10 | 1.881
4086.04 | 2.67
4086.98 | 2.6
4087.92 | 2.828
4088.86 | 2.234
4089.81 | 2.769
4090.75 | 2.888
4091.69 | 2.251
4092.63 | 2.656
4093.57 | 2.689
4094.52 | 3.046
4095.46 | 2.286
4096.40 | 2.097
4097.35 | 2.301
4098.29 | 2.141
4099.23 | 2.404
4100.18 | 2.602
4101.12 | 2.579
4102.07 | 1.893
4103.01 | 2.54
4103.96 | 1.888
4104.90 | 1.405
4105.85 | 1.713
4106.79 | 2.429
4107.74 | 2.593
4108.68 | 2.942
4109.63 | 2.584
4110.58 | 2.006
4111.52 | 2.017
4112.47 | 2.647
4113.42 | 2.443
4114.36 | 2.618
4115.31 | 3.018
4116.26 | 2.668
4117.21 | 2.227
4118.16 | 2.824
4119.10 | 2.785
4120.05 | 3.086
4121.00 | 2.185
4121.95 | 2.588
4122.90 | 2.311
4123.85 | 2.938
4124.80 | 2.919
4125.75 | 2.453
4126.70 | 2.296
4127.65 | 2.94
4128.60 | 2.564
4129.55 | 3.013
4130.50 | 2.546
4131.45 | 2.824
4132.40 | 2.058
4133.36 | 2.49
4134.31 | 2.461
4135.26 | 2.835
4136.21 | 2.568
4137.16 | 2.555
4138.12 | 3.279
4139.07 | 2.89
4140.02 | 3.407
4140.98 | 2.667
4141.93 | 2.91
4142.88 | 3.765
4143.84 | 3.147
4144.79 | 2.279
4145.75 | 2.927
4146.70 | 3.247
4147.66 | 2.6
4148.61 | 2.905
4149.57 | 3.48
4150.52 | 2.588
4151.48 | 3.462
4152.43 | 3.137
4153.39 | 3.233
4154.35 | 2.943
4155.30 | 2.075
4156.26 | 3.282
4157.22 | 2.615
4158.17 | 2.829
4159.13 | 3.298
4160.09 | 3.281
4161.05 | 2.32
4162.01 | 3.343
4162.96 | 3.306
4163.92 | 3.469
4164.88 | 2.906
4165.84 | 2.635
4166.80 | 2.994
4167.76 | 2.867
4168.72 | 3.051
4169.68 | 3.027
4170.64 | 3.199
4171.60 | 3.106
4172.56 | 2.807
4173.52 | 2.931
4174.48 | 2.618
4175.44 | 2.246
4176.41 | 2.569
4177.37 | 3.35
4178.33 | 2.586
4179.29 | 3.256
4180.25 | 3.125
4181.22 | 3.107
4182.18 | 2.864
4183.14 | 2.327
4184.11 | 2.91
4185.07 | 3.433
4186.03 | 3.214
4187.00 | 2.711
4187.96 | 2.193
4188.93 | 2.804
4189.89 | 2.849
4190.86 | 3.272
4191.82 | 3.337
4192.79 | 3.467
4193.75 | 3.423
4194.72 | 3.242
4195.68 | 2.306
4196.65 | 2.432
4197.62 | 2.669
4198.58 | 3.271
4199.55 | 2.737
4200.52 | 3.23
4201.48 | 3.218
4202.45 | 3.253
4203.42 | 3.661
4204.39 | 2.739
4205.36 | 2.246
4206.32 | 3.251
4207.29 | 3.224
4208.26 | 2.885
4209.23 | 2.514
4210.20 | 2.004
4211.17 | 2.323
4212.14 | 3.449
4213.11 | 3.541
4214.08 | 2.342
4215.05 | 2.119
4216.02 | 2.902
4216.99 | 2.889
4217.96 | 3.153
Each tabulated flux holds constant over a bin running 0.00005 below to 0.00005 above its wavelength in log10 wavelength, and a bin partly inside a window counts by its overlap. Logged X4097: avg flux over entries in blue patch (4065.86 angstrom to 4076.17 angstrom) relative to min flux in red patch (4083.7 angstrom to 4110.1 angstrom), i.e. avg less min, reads 1.4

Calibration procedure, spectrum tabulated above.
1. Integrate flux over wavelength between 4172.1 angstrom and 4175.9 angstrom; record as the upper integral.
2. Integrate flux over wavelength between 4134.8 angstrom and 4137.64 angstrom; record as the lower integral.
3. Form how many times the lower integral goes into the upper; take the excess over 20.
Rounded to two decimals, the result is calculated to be -18.66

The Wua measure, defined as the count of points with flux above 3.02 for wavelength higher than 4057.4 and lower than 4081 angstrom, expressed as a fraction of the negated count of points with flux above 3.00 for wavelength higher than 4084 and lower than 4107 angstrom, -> -5.5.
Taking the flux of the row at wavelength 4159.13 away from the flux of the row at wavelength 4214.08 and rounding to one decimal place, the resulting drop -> -1.0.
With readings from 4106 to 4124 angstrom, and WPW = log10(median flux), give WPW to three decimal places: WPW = 0.414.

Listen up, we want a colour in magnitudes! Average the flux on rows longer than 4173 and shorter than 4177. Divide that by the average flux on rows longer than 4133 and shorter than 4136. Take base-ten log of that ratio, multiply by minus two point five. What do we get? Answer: 0.00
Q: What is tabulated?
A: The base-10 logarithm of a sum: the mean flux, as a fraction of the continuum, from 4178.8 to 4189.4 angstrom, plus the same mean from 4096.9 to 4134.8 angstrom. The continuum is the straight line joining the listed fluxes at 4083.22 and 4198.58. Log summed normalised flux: 0.269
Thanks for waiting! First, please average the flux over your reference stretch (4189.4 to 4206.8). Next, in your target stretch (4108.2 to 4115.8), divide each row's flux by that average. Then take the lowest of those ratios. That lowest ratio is 0.661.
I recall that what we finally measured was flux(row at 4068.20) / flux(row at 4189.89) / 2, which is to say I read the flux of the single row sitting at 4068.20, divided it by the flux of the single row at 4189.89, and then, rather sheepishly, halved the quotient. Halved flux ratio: 0.51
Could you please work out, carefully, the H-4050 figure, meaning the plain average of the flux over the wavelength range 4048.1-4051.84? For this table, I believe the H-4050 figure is 3.00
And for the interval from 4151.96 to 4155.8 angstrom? 2.85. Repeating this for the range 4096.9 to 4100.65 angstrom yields 2.36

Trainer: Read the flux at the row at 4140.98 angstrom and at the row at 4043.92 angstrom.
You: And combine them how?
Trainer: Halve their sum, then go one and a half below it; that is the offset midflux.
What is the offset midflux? 1.34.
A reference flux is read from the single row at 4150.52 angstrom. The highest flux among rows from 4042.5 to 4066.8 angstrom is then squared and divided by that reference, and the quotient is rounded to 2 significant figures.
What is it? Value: 5.0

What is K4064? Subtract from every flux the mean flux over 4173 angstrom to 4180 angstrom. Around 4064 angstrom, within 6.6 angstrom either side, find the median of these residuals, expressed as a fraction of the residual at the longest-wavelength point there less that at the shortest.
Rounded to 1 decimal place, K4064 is 0.2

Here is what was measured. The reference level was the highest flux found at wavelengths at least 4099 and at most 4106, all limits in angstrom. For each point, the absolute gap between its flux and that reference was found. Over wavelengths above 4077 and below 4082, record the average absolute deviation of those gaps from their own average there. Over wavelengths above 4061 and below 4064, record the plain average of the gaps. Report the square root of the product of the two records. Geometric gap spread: 0.32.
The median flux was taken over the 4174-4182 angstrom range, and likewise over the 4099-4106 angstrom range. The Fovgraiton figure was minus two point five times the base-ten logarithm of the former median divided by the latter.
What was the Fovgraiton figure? -0.31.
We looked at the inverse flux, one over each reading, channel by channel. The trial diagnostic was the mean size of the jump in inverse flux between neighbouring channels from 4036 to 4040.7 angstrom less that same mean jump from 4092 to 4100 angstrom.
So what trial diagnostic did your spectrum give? -0.001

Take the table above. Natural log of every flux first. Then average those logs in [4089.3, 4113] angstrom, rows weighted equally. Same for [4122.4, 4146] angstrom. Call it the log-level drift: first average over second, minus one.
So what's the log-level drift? -0.16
